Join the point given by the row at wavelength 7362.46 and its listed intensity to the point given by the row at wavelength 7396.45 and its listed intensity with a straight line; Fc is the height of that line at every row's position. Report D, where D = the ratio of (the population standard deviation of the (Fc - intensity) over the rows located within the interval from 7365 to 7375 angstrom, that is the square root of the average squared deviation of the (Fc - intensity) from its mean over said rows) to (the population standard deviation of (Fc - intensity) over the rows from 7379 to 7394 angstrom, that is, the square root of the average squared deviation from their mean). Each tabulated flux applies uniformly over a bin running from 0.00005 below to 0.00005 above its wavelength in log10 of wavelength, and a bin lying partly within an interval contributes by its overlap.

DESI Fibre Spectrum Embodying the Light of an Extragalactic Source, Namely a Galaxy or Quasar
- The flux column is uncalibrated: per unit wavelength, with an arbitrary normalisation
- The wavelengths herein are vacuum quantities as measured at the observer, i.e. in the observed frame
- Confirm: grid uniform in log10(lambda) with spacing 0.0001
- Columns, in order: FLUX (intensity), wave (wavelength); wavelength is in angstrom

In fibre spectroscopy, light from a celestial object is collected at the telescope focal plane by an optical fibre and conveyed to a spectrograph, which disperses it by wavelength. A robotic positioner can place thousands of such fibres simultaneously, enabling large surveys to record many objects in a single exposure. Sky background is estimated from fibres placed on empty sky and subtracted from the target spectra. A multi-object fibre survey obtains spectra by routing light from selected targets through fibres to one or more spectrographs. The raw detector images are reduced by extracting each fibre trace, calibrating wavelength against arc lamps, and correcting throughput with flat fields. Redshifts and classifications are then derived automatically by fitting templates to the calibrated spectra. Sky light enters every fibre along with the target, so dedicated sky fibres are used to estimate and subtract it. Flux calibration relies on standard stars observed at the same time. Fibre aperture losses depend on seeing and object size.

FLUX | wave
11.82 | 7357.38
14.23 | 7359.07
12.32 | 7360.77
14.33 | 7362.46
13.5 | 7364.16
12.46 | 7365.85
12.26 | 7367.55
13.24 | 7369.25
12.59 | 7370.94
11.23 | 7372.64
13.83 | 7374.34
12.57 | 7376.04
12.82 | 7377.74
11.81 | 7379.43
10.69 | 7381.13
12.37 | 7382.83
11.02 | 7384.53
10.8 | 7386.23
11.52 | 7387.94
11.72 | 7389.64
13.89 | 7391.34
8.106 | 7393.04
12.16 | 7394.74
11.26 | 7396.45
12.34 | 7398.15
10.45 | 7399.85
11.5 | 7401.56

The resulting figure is 0.6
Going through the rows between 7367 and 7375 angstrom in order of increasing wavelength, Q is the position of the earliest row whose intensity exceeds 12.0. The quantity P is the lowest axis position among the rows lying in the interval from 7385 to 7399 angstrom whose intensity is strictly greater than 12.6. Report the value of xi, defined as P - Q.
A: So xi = 23.8 angstrom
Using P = 7391.34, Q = 7367.55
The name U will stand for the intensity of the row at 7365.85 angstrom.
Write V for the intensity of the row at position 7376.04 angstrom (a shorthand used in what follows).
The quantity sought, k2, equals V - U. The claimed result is 0.1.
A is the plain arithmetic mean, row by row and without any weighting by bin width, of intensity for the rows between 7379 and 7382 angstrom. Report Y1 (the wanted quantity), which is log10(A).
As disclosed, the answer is 1.05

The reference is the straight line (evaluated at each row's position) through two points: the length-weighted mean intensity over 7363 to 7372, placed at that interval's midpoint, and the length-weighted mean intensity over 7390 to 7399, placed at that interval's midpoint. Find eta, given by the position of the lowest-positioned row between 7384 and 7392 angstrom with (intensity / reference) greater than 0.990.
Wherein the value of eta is 7389.64 angstrom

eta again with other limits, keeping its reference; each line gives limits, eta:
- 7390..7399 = 7391.34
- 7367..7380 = 7369.25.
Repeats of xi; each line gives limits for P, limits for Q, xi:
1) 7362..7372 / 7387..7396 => -28.9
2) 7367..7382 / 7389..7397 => -22.1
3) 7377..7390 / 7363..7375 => 13.6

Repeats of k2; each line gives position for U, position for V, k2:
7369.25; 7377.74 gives -0.4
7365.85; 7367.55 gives -0.2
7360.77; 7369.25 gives 0.9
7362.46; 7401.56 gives -2.8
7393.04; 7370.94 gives 4.5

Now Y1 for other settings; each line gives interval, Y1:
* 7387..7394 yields 1.05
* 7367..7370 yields 1.11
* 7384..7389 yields 1.05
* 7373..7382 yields 1.09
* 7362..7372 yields 1.12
